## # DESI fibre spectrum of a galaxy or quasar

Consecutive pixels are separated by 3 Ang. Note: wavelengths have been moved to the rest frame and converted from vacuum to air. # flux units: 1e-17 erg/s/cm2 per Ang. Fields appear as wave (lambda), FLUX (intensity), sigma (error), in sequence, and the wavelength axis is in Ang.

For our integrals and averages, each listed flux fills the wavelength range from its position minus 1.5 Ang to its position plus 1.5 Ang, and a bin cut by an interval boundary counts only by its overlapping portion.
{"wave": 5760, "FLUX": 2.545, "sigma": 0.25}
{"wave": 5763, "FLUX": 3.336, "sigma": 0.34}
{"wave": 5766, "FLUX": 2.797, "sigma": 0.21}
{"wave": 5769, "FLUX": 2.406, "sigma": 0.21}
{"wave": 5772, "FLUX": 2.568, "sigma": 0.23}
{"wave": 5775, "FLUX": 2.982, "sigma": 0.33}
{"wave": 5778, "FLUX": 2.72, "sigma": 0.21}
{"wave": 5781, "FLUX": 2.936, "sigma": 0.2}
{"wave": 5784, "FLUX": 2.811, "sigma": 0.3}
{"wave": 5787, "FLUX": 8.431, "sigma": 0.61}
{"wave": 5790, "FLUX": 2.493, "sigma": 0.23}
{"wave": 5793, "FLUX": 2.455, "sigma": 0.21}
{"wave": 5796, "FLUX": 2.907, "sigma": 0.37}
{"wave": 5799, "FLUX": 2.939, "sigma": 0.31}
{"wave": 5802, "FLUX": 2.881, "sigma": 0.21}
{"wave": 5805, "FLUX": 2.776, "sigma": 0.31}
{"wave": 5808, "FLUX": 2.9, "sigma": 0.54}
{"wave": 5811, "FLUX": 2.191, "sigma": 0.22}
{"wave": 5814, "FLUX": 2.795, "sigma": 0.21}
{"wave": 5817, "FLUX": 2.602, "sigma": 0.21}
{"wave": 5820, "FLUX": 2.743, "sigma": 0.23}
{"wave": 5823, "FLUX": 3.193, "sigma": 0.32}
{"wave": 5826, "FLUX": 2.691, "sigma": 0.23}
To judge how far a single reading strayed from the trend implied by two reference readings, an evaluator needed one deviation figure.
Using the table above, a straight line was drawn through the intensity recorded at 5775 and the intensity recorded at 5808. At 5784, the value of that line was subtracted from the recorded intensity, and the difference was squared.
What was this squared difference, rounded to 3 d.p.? 0.022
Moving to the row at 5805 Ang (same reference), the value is 0.017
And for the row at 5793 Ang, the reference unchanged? 0.233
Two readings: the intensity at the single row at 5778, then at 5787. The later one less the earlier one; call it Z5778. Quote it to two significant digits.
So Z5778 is 5.7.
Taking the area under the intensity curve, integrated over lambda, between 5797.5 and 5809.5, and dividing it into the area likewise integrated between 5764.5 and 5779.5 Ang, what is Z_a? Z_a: 1.17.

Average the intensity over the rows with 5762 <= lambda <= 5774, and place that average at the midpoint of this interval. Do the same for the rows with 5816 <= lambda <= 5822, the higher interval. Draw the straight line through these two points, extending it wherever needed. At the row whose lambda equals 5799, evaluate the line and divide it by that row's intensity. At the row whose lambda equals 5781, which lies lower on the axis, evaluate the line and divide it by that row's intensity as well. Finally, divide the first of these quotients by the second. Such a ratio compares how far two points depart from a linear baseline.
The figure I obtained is 0.99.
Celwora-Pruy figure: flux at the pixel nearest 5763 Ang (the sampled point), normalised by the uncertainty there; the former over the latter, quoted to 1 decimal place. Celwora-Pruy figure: 9.8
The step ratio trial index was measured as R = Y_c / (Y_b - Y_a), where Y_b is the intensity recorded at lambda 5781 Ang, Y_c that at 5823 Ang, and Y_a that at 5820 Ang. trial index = 17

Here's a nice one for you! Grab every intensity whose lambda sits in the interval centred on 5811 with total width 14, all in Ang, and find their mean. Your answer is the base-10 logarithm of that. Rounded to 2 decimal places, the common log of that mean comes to 0.42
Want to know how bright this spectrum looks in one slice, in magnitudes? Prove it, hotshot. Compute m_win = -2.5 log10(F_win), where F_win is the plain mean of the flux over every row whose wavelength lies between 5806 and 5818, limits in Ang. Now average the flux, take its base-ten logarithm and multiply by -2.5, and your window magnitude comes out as -1.05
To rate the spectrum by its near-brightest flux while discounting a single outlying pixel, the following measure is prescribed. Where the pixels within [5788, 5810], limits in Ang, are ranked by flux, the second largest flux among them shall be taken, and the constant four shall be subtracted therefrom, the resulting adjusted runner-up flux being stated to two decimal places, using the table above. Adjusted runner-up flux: -1.09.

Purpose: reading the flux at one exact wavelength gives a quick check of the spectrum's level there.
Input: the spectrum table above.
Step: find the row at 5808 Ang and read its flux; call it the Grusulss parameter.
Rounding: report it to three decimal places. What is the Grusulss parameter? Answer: 2.900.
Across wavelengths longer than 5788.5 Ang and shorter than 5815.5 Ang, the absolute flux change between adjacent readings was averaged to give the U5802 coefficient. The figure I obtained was 0.27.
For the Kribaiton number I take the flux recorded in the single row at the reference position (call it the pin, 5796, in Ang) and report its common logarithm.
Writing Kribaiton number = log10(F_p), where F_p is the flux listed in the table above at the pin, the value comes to 0.463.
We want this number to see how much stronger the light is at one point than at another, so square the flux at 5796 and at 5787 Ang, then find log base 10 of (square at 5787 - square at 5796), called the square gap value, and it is 1.8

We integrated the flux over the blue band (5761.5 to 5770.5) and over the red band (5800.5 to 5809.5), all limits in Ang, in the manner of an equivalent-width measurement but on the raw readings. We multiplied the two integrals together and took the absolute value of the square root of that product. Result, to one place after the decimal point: 25.6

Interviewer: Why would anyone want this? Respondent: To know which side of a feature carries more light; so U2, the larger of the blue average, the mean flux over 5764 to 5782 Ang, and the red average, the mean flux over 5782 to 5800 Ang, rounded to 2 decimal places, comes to 3.67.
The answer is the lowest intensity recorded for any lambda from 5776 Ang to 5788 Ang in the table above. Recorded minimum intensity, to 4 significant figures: 2.720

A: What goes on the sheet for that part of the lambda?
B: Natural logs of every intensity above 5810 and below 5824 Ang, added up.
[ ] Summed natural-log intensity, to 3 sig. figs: 4.94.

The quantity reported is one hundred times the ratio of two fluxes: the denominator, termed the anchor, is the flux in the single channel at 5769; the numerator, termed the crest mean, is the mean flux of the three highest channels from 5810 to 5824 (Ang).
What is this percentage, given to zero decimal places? 121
